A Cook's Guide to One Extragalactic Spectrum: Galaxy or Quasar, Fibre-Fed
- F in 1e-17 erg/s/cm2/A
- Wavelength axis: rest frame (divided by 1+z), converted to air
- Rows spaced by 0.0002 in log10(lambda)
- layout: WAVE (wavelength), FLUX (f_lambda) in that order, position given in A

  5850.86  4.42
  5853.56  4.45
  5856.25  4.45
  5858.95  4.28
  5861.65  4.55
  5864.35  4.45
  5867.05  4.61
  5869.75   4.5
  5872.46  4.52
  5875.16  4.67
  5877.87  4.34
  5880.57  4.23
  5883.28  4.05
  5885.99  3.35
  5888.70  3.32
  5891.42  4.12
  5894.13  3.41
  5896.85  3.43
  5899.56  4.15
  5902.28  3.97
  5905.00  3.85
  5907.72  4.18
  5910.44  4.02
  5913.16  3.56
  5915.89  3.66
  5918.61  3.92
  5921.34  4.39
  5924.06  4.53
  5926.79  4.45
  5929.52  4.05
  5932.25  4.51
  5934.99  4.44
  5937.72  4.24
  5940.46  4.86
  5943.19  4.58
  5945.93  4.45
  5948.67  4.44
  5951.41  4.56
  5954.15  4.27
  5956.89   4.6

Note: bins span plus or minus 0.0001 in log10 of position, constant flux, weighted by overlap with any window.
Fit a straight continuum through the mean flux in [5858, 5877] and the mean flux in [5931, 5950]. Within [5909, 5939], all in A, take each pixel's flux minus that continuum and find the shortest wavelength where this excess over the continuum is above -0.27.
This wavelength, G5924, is 5921.34 A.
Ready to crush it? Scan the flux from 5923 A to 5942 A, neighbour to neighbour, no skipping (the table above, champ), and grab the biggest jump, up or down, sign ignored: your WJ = 0.62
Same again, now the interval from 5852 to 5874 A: 0.27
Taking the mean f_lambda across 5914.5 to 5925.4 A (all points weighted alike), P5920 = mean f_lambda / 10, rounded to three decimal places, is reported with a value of 0.412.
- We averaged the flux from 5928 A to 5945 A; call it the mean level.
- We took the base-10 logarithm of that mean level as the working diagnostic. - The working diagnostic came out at 0.648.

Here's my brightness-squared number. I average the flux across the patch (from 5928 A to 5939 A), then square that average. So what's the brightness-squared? 18.6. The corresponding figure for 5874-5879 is 20.3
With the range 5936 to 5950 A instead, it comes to 20.4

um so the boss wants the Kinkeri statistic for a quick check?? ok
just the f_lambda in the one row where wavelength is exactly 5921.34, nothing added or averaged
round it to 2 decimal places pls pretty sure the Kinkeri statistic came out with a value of 4.39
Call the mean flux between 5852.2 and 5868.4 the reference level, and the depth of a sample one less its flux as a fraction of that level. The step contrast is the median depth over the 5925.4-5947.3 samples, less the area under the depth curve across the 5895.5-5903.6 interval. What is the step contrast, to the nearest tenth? -1.1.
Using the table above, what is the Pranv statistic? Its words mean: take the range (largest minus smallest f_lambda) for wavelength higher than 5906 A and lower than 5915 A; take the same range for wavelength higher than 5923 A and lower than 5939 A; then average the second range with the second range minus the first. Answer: 0.2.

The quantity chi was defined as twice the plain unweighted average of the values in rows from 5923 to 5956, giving 8.90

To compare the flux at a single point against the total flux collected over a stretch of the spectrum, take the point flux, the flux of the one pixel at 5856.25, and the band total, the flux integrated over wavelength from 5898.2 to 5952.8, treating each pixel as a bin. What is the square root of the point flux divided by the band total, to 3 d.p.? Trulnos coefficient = 0.139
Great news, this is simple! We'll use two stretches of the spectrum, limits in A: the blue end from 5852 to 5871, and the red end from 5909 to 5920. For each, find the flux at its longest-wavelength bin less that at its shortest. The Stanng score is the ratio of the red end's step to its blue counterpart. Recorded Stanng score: -2.0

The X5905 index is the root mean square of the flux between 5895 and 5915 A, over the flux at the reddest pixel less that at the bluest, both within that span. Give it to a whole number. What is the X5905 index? 30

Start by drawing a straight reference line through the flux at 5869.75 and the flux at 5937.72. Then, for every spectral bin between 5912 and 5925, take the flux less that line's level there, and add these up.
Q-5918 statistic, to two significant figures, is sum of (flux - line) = -1.5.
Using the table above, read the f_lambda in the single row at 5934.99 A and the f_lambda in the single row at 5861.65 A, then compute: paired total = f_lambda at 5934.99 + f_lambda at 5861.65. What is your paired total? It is 9.0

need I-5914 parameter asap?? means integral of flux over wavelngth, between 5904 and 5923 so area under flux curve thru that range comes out 75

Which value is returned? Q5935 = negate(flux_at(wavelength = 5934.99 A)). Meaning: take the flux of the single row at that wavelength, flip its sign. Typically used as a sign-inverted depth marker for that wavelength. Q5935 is -4.4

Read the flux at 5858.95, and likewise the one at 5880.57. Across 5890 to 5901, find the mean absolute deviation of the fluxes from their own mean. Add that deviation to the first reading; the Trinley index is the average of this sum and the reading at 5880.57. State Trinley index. 4.43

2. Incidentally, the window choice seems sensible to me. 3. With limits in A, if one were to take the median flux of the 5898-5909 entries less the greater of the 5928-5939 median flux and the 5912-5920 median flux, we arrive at -0.28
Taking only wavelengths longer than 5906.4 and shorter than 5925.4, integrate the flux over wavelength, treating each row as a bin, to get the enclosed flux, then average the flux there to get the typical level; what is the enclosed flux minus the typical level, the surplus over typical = 73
